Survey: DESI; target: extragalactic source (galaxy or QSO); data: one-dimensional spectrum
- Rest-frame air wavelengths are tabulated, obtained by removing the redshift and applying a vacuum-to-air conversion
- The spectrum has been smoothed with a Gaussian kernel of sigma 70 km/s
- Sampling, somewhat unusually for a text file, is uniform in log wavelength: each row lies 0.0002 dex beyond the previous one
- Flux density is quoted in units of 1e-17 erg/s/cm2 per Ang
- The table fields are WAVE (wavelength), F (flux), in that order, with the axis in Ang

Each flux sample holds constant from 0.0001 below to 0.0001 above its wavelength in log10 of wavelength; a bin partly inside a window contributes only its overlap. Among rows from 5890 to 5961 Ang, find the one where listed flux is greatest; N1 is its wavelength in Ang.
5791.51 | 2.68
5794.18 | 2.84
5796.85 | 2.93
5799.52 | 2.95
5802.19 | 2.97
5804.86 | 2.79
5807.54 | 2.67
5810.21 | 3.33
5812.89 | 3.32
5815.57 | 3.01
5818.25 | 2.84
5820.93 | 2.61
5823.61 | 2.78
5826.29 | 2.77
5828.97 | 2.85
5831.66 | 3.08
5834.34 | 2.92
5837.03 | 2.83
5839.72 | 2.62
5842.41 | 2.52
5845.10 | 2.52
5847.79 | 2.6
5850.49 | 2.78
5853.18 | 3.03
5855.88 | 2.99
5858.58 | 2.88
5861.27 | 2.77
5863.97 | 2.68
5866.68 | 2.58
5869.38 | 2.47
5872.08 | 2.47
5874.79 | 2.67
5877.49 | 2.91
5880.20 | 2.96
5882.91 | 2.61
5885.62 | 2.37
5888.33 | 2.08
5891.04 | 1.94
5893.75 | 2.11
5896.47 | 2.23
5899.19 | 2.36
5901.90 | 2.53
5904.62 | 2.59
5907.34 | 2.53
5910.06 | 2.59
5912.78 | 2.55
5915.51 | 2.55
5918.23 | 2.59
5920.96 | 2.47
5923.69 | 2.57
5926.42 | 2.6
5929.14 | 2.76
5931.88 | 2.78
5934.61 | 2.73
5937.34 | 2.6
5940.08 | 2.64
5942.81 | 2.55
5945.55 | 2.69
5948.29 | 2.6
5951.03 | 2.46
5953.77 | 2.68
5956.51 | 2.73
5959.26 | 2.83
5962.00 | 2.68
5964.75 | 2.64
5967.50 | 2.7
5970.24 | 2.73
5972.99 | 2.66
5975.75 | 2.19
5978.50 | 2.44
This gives 5959.26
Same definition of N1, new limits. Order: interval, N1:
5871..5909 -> 5880.20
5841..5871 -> 5853.18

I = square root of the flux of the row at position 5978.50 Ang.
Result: 1.56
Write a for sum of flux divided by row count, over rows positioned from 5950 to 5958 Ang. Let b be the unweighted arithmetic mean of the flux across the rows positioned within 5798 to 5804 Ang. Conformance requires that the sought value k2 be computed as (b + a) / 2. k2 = 2.79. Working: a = 2.62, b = 2.96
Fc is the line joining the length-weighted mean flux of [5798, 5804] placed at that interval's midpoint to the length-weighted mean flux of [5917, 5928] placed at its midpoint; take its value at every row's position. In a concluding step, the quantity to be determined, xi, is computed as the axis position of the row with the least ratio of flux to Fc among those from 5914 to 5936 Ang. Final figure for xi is 5920.96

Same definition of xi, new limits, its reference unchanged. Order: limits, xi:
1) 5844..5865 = 5845.10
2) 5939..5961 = 5951.03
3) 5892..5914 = 5893.75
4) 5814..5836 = 5820.93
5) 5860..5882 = 5869.38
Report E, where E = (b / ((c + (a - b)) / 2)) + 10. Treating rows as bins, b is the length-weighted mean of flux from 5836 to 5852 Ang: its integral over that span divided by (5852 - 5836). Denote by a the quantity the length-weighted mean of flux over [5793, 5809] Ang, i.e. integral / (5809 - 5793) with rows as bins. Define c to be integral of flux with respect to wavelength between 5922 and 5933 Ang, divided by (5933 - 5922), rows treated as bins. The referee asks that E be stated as 11.8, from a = 2.86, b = 2.65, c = 2.67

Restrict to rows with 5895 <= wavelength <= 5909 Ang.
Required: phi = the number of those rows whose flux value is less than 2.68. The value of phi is 5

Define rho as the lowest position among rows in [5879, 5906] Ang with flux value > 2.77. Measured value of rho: 5880.20 Ang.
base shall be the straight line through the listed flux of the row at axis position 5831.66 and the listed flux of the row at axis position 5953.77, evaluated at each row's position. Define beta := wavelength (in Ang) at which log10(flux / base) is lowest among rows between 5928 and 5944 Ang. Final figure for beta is 5942.81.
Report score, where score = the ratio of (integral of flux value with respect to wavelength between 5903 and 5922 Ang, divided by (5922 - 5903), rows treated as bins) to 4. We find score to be 0.638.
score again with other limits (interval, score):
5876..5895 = 0.608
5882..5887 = 0.619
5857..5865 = 0.697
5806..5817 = 0.768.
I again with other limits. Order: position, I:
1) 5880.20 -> 1.72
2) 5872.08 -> 1.57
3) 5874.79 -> 1.63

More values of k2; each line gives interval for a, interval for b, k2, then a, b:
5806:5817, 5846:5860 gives 2.97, 3.08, 2.86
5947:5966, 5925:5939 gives 2.68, 2.66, 2.69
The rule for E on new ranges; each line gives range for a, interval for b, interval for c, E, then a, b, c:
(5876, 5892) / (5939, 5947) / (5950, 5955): 12.2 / 2.49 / 2.63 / 2.58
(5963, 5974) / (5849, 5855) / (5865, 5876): 12.5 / 2.68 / 2.90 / 2.55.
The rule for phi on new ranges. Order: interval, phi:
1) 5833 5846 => 3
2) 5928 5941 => 2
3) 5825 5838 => 0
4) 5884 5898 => 5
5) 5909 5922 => 5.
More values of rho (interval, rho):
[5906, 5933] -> 5931.88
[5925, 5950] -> 5931.88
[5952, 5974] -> 5959.26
